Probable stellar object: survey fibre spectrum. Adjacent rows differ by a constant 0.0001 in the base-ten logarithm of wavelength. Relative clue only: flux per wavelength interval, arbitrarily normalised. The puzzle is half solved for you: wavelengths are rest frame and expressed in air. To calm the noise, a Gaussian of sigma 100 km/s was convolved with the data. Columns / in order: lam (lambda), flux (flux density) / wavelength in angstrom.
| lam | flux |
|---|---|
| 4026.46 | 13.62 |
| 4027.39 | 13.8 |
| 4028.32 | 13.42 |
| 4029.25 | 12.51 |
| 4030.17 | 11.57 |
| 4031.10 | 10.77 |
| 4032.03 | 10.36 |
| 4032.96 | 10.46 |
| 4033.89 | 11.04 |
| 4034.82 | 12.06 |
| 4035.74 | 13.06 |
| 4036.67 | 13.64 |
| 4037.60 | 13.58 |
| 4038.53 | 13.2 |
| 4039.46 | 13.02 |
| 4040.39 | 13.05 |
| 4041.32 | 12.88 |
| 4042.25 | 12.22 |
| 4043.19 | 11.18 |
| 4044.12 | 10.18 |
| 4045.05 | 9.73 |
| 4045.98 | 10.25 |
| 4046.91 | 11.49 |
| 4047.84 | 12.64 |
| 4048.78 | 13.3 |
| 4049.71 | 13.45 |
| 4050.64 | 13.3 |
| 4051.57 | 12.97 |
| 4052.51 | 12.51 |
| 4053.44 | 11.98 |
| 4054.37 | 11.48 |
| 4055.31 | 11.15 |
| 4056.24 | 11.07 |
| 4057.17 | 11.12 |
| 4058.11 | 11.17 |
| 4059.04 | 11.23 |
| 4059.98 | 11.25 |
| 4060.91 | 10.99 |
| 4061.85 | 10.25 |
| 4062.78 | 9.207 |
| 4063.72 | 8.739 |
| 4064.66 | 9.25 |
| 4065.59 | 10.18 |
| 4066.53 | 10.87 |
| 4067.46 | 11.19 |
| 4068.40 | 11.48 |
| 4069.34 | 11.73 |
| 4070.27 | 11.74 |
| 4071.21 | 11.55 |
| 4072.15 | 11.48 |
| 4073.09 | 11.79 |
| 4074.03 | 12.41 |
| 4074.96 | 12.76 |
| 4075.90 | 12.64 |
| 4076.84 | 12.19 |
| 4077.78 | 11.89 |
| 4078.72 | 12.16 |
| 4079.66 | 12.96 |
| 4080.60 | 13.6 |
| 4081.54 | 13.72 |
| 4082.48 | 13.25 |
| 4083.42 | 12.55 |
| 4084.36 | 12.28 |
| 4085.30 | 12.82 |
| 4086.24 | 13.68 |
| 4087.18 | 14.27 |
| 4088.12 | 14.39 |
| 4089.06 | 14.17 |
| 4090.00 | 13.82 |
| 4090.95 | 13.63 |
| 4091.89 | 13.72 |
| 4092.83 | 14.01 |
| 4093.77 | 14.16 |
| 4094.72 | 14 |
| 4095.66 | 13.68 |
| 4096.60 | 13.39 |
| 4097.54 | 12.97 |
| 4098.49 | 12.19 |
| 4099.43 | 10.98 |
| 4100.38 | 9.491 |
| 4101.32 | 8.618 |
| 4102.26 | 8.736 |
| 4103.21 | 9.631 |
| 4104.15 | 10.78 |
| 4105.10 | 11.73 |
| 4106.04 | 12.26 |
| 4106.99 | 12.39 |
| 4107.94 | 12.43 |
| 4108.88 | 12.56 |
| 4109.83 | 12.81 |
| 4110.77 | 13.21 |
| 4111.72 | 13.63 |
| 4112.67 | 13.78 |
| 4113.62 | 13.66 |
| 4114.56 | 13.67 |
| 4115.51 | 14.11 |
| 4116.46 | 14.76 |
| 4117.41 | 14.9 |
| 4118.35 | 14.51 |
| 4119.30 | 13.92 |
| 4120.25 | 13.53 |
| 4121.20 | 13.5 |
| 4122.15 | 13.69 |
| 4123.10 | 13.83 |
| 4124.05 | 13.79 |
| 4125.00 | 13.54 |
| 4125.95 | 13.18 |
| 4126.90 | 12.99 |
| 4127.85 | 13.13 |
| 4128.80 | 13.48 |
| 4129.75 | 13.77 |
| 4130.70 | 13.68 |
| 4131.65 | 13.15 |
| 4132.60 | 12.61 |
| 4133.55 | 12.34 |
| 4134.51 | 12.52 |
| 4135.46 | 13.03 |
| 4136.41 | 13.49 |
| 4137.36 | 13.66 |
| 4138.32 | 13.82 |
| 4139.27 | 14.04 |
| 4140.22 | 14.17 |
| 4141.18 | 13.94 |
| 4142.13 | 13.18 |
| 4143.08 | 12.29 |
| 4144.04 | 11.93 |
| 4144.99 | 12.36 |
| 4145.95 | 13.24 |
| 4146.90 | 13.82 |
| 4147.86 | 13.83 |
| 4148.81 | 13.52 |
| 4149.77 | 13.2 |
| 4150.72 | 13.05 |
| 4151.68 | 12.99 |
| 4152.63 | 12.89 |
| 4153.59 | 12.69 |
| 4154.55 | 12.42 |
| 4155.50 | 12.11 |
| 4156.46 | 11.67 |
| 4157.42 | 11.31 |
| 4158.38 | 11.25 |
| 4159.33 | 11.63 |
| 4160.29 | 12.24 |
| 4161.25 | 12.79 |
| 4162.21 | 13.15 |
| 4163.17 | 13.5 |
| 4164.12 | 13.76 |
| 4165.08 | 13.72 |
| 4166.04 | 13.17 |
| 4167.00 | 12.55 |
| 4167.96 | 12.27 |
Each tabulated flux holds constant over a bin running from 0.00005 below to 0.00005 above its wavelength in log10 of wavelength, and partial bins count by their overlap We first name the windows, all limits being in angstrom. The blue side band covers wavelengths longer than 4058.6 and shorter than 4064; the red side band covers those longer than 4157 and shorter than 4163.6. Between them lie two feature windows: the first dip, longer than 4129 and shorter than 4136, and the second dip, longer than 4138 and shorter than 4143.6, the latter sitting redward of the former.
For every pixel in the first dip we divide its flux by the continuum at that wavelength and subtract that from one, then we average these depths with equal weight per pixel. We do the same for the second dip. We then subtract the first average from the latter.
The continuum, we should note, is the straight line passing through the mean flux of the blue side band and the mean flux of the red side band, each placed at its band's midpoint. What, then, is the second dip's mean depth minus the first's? -0.03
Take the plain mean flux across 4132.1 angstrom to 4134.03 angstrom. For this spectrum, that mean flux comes 12.5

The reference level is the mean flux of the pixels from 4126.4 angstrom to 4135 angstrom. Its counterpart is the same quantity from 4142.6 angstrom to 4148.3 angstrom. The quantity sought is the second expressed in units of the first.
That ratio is 0.99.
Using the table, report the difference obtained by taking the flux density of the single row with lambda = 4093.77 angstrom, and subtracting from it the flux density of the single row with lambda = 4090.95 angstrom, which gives 0.5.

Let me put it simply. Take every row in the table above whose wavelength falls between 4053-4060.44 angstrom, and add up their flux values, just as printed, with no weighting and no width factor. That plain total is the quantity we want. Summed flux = 90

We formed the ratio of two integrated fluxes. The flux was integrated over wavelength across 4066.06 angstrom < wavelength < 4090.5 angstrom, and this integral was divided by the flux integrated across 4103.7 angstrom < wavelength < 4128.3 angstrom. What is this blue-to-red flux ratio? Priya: 0.94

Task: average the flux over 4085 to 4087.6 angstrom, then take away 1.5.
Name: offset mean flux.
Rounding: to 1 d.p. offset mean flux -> 12.1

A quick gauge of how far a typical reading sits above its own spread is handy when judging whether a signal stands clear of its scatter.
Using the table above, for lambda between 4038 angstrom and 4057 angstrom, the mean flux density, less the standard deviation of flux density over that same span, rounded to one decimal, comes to 10.9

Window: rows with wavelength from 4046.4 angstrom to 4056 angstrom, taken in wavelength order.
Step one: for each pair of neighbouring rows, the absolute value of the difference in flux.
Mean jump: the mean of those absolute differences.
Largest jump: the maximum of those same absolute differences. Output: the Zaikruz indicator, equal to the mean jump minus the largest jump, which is -0.68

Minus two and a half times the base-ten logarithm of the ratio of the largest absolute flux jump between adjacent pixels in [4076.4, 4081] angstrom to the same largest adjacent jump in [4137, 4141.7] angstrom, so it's -1.4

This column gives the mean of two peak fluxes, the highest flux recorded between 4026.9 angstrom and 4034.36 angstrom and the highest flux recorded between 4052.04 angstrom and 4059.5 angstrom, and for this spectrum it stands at 13.2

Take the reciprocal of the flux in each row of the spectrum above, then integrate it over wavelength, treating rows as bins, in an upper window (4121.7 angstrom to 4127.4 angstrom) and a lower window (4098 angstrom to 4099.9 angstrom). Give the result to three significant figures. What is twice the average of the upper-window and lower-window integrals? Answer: 0.586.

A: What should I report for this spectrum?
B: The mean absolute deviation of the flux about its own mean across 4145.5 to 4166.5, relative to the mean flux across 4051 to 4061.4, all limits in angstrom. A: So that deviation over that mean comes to 0.057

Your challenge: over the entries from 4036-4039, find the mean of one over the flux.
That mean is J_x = 0.074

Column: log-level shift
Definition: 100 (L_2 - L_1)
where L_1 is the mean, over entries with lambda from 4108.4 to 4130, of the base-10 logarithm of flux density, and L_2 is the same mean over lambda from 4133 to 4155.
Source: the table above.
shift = -2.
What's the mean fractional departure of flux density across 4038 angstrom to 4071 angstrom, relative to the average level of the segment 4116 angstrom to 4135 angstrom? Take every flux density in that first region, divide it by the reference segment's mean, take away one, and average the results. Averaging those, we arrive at -0.15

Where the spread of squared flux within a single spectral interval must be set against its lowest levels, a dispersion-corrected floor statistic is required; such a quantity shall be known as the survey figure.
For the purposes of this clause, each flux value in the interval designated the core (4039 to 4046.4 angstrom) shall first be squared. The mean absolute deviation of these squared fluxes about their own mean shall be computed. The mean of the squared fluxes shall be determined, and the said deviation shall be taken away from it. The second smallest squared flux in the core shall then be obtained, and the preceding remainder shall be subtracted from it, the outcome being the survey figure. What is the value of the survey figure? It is -3.5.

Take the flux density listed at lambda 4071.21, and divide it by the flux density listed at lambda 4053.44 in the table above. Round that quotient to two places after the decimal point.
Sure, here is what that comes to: 0.96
